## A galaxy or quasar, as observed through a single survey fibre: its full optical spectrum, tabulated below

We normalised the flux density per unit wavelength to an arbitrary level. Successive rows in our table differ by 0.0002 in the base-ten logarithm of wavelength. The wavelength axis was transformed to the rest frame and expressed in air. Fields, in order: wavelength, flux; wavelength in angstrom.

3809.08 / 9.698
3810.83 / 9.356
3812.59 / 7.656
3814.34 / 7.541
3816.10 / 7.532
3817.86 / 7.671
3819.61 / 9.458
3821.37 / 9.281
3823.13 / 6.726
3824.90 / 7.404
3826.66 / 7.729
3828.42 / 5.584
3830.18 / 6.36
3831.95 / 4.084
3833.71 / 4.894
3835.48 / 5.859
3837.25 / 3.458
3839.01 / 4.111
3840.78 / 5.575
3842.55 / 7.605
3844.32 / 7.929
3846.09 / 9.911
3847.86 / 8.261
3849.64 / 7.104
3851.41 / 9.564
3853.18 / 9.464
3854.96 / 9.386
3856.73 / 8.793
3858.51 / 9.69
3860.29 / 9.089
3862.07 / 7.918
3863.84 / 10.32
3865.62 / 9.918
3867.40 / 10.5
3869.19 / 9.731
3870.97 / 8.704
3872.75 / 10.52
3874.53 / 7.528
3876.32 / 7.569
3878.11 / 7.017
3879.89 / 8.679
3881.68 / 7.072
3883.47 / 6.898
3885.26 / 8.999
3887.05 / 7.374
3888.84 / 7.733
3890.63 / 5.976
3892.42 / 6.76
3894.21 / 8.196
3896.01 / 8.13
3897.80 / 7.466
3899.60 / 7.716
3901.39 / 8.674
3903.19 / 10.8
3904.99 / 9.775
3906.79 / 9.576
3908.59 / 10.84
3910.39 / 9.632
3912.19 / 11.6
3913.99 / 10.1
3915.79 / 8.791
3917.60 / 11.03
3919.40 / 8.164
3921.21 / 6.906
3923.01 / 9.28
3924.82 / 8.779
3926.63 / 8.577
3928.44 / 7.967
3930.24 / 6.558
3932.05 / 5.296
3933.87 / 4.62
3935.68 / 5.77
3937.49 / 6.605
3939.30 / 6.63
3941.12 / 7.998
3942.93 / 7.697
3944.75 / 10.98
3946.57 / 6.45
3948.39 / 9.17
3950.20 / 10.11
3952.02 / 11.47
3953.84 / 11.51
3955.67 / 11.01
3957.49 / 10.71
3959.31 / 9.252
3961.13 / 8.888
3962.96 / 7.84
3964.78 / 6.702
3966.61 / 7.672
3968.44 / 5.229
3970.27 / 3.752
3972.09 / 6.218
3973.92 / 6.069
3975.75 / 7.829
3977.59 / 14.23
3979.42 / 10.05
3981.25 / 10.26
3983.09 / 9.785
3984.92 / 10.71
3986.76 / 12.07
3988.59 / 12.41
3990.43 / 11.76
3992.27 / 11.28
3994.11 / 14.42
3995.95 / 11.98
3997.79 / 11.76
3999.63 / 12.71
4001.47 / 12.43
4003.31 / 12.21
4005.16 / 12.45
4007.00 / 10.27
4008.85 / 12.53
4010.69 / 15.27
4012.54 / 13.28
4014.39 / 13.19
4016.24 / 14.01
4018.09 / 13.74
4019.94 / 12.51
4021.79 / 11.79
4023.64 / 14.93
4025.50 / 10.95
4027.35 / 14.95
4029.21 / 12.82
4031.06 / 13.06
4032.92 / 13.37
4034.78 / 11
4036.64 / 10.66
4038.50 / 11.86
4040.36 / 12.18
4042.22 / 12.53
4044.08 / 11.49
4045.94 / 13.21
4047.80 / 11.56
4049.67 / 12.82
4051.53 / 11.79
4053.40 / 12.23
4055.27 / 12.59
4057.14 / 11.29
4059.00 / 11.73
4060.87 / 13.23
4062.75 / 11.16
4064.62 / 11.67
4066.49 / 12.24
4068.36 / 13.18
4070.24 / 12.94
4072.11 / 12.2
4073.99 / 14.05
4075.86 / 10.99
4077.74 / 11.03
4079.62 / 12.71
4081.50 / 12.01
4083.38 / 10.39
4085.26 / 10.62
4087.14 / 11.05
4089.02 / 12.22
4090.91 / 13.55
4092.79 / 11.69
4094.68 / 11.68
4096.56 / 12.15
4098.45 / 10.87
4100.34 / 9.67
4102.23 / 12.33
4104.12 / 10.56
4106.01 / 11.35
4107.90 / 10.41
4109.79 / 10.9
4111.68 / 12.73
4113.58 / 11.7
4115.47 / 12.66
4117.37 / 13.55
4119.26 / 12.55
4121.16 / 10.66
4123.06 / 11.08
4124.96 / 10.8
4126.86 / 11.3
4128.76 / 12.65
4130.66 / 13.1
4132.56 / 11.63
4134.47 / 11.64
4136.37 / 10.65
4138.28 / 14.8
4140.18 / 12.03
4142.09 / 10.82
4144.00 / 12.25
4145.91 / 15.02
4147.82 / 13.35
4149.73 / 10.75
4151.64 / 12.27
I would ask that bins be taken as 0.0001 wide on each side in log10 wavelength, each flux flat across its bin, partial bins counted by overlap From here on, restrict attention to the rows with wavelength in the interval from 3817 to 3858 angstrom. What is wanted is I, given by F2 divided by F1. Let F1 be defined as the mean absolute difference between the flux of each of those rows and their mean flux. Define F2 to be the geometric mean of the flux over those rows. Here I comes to 4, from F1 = 1.6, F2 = 6.9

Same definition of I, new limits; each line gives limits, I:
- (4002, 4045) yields 12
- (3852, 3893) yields 7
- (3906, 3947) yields 5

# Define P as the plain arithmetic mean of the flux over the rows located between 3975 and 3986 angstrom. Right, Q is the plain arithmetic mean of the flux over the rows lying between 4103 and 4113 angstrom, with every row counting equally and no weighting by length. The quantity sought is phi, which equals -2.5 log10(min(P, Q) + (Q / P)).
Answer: -2.66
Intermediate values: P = 10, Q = 11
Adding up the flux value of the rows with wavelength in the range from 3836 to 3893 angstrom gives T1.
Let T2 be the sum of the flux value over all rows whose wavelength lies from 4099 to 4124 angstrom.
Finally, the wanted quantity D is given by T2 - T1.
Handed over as -109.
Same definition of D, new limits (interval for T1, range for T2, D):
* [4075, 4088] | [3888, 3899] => -35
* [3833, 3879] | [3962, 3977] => -159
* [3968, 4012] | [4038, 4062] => -99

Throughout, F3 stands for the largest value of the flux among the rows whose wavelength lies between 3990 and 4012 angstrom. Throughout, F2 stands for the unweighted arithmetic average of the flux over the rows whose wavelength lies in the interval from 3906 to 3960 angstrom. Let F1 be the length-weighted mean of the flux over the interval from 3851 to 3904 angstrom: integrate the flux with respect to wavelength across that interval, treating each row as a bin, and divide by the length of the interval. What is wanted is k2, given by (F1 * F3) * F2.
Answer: 1141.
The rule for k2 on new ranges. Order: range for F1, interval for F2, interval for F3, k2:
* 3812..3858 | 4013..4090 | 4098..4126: 1214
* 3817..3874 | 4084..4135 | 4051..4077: 1295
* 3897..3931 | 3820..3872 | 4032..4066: 942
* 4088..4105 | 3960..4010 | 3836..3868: 1237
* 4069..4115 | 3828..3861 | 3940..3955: 967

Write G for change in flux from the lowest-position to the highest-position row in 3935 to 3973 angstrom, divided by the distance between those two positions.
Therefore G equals 0.01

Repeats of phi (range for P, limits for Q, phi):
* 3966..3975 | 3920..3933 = -2.13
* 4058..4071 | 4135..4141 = -2.81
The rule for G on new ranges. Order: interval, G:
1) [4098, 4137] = -0.01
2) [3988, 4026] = -0.04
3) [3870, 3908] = 0.02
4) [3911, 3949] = -0.07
